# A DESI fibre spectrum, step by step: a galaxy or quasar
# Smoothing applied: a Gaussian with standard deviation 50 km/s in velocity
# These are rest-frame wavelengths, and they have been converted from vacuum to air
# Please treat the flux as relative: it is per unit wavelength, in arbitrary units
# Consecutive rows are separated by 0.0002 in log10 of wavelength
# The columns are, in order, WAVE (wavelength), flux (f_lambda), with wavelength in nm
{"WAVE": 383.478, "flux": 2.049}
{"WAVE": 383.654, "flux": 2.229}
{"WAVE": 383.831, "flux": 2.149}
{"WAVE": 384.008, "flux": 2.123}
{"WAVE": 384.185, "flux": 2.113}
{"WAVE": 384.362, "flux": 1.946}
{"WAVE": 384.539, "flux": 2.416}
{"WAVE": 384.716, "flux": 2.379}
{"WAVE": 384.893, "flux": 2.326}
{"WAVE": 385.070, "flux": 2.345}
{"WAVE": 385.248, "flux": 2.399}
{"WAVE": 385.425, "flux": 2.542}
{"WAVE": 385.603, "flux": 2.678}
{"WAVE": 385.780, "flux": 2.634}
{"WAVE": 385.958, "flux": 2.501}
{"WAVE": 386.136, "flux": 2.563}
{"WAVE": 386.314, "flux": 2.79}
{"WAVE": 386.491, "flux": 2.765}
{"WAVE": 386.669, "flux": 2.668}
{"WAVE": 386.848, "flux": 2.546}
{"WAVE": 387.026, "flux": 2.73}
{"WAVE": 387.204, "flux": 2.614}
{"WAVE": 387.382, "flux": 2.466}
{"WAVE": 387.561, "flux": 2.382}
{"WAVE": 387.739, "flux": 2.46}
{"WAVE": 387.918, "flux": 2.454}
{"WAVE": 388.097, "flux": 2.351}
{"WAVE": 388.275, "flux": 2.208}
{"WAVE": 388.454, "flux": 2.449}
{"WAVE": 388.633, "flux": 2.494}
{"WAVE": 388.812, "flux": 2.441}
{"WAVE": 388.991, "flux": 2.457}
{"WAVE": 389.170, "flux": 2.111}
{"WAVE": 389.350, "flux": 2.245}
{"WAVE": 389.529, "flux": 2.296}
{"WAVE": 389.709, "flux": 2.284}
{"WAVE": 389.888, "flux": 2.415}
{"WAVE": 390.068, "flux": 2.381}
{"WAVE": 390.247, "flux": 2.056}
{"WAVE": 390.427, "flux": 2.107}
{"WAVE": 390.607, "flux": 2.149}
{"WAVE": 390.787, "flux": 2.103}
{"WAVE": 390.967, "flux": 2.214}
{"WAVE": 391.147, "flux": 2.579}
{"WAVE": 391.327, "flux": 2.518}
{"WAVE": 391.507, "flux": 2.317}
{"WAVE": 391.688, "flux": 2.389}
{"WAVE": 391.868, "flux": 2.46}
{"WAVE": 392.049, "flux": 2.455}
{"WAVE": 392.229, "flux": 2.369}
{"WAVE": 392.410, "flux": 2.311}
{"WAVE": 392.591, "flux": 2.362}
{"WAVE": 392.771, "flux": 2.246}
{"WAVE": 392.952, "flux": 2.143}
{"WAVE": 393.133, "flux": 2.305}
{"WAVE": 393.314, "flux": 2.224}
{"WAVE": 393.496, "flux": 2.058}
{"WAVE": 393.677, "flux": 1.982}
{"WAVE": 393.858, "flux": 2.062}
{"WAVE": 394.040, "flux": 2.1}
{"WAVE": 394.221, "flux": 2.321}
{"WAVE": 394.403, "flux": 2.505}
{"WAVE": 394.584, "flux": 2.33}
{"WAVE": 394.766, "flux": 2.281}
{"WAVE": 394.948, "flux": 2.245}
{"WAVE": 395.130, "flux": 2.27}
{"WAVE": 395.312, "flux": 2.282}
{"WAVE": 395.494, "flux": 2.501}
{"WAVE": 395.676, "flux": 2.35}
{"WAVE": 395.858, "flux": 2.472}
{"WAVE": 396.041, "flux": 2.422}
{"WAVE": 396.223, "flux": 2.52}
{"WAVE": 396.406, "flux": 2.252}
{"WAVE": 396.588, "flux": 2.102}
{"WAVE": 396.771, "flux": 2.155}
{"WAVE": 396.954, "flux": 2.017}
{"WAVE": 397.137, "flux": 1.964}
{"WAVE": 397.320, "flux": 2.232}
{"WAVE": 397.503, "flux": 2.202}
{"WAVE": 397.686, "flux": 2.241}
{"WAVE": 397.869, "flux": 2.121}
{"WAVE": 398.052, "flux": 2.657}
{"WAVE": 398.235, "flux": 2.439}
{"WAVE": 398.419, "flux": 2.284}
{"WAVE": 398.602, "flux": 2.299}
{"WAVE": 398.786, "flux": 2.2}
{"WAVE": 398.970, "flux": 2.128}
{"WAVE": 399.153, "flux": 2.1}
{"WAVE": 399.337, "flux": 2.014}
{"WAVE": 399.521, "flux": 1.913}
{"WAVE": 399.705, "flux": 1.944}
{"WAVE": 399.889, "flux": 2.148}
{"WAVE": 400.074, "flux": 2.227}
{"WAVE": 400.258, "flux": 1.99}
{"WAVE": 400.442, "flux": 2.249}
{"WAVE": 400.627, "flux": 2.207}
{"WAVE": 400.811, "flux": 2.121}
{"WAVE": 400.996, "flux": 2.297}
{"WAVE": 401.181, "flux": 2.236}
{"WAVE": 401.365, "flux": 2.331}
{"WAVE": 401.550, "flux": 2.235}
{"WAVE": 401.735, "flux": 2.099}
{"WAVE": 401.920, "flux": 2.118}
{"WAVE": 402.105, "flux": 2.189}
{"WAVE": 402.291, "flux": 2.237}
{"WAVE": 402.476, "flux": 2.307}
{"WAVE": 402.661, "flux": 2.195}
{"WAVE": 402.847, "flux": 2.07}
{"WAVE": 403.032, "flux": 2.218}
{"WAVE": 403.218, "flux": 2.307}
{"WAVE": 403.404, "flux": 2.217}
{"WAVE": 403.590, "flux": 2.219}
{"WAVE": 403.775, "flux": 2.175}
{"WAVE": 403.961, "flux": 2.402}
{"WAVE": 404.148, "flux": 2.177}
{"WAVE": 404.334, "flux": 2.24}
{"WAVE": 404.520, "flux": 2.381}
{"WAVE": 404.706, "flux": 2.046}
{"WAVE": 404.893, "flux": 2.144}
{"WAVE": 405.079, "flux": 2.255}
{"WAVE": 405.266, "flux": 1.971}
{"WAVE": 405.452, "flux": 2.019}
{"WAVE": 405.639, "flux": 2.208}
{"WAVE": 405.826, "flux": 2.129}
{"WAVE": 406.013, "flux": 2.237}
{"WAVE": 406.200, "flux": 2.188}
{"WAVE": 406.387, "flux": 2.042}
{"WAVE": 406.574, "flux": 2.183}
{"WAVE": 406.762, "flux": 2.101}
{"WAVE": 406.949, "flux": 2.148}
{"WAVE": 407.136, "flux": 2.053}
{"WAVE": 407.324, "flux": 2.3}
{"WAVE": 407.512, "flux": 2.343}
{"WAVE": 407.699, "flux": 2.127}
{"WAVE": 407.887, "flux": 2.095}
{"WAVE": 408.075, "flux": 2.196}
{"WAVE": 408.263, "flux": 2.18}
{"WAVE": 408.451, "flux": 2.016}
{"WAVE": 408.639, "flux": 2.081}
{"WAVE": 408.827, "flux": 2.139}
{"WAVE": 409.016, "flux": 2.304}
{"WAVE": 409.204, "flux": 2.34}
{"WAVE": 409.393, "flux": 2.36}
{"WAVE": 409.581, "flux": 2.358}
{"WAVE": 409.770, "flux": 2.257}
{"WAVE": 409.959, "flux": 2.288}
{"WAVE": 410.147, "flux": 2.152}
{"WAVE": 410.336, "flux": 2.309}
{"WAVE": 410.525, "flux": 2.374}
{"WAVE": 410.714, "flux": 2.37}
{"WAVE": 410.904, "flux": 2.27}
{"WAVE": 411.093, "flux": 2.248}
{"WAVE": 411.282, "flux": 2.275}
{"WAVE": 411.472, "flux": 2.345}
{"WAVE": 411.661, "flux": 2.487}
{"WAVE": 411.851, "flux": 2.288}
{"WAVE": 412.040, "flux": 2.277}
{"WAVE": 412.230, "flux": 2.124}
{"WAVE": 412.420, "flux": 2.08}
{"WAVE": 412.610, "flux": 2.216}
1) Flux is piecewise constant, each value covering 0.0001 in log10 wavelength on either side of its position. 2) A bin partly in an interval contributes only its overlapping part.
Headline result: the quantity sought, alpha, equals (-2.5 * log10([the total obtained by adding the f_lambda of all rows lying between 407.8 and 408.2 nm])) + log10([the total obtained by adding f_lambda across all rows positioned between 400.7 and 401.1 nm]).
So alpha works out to -0.94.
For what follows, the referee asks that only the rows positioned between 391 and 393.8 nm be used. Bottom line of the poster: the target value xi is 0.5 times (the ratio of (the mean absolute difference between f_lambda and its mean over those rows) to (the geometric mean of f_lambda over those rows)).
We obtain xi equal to 0.027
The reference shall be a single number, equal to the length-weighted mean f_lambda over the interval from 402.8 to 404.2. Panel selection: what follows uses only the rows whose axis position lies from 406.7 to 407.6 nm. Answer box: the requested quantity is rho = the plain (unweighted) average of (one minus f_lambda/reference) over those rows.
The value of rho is 0.02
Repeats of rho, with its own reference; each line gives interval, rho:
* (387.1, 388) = -0.11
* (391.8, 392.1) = -0.10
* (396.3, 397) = 0.04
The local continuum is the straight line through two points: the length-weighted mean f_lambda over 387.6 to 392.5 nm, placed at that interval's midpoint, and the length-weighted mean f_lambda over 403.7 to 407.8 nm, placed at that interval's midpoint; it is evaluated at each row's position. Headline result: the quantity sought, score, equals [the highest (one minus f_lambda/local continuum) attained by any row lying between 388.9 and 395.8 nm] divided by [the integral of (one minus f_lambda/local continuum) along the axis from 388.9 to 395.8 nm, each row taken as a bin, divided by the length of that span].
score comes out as 11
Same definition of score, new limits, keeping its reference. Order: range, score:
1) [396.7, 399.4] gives 6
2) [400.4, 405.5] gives 226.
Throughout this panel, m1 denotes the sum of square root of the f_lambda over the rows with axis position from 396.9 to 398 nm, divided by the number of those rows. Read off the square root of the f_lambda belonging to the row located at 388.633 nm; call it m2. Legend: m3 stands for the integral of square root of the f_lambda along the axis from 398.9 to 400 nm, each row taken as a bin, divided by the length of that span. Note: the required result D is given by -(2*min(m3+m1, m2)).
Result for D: -3.16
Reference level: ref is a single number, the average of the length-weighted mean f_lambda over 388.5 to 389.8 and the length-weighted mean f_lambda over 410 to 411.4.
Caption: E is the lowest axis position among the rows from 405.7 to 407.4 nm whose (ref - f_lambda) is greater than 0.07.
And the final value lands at 405.826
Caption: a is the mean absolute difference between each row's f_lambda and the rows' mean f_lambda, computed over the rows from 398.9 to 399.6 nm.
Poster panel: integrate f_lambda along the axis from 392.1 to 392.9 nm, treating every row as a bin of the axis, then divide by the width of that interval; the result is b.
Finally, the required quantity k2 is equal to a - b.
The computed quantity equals -2.25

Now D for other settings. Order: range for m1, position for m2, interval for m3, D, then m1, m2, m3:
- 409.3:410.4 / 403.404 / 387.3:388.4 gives -2.98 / 1.51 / 1.49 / 1.54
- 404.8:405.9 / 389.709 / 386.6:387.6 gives -3.02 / 1.46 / 1.51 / 1.60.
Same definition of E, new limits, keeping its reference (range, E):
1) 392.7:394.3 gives 392.952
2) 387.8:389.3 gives 388.275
